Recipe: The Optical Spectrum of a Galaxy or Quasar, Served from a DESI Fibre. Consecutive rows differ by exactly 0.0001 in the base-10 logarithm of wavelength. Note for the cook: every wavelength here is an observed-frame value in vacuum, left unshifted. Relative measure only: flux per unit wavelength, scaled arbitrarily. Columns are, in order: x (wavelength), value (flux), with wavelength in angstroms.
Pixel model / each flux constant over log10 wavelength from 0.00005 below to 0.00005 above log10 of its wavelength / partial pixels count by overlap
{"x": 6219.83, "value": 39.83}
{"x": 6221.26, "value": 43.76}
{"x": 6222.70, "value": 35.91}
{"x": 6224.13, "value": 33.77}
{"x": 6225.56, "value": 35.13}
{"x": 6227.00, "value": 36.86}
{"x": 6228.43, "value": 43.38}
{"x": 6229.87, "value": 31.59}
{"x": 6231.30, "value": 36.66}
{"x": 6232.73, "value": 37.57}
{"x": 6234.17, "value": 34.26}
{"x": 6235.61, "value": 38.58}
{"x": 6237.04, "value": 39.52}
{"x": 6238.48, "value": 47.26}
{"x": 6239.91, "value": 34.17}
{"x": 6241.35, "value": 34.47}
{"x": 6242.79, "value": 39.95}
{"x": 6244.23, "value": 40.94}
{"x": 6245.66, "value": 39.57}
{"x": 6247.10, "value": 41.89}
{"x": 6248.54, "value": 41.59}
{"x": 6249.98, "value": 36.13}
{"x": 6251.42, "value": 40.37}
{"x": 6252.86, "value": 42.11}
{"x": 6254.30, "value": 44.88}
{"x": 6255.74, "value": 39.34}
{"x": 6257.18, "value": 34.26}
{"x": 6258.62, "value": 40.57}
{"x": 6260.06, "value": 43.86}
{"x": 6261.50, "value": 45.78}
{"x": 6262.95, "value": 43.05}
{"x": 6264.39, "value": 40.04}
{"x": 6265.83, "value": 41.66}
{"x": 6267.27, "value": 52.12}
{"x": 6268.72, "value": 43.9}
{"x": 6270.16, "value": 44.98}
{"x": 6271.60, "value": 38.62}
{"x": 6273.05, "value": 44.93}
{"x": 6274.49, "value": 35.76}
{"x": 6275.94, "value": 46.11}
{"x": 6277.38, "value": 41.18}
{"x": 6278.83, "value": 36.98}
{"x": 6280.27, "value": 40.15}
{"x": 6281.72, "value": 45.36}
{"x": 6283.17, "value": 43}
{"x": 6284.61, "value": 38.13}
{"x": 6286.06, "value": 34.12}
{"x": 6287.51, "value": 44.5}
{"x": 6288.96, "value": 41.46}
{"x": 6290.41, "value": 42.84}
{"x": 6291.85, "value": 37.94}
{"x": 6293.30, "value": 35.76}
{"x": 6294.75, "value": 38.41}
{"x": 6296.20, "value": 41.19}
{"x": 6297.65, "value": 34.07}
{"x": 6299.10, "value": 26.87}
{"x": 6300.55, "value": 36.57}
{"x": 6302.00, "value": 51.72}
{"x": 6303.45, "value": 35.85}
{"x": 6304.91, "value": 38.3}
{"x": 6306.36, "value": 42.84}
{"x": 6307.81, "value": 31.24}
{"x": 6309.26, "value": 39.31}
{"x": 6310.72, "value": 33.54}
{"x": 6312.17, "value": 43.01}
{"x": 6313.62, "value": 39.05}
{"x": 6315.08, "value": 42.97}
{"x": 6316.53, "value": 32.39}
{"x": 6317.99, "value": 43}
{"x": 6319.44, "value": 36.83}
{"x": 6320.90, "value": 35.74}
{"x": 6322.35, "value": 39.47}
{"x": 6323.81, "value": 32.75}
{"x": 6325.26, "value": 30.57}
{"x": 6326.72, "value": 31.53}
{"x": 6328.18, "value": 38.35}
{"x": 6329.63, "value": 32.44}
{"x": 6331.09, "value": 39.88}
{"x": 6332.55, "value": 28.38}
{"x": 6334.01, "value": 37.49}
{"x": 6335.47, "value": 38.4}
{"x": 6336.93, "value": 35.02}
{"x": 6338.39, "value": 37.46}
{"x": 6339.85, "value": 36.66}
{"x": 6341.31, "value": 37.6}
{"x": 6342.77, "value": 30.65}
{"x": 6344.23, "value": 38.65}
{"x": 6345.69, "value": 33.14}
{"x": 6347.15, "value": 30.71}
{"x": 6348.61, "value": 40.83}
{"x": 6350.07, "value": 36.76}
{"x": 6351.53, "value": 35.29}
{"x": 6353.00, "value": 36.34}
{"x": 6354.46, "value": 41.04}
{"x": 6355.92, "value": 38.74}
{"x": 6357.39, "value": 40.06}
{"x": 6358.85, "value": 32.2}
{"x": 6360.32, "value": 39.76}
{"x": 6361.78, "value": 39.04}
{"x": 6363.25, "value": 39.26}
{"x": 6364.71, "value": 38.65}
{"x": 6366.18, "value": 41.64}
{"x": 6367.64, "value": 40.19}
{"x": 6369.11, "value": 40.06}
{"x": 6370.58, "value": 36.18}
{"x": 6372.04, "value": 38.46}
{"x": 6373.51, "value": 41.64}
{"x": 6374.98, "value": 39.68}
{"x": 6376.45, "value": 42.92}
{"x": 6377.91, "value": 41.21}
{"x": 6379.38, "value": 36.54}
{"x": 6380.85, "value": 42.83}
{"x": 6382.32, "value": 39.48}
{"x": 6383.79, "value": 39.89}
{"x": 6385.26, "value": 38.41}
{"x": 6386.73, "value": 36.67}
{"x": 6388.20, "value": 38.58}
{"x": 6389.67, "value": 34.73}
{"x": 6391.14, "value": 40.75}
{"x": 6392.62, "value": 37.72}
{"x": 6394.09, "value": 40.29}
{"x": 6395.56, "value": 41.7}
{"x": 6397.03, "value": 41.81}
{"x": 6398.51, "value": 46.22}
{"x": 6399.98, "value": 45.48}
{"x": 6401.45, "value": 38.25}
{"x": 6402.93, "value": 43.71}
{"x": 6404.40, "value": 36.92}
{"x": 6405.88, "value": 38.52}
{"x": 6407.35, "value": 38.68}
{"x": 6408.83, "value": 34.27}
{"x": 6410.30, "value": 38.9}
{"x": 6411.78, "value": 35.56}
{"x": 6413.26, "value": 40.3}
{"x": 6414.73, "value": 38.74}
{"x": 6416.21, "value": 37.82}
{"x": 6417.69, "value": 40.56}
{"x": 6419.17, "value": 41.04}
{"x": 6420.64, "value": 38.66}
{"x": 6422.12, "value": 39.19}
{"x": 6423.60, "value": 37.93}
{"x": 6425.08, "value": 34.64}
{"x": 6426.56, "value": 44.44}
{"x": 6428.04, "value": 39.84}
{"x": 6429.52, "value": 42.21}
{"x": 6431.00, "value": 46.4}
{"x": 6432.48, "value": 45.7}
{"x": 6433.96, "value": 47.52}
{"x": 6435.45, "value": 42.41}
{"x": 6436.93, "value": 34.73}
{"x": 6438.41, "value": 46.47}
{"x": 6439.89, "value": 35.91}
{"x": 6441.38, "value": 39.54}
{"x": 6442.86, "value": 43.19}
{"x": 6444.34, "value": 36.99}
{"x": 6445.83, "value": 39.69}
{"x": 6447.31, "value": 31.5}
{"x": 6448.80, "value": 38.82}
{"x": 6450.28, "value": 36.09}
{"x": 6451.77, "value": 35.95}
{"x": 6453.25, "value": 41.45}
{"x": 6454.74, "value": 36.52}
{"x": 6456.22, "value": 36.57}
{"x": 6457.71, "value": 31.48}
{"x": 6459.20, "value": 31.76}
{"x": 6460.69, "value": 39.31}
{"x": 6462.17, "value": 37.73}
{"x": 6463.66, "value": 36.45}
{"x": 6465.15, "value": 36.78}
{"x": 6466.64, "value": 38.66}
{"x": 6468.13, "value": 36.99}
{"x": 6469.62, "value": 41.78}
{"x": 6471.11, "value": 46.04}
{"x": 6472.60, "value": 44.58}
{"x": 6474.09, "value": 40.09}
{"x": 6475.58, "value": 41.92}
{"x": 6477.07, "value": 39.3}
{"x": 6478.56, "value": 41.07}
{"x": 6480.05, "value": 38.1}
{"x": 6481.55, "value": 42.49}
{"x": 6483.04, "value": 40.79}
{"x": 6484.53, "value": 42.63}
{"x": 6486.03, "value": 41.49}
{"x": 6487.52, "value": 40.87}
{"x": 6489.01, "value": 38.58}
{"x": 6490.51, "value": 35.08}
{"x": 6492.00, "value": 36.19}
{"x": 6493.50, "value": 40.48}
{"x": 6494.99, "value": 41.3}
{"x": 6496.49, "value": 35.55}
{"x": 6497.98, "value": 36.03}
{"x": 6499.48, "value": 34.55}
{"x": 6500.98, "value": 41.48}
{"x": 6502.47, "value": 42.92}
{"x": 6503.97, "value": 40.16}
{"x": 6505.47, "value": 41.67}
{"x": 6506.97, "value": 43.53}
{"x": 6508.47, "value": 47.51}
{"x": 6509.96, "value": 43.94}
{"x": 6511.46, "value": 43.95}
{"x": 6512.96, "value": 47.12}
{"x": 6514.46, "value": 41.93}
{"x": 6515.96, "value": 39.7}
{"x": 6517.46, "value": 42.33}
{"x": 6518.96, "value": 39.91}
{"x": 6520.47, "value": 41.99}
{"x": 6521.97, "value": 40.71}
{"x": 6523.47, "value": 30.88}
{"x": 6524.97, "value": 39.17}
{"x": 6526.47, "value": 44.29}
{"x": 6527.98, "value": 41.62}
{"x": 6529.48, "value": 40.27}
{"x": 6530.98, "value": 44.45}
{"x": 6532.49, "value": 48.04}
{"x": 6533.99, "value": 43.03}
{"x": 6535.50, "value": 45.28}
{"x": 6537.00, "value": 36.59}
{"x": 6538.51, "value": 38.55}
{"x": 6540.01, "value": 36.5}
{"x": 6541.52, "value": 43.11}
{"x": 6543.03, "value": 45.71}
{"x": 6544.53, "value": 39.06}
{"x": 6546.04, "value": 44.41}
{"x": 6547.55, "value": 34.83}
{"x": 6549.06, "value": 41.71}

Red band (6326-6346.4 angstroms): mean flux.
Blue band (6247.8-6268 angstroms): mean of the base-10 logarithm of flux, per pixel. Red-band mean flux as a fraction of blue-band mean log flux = 21.9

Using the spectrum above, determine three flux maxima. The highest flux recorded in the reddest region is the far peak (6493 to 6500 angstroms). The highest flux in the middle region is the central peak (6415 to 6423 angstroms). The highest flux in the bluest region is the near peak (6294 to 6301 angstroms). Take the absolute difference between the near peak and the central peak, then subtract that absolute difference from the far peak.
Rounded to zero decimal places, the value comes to 41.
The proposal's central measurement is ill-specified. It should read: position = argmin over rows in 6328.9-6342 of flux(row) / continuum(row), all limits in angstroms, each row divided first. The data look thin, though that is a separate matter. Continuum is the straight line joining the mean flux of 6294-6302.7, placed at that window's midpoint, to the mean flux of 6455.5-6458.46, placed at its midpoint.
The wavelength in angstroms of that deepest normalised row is 6332.55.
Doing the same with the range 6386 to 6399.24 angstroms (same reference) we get 6389.67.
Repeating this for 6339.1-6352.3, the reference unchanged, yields 6342.77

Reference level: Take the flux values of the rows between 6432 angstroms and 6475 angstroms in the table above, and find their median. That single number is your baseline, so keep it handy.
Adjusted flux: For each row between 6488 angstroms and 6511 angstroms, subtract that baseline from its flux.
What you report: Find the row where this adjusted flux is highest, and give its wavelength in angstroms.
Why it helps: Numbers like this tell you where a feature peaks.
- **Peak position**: 6508.47 angstroms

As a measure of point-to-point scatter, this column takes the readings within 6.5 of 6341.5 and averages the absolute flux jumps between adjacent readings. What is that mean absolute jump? 3.81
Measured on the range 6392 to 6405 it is 3.59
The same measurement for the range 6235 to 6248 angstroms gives 4.03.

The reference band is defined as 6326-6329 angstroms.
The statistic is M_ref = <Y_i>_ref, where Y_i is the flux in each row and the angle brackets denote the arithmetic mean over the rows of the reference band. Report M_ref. 35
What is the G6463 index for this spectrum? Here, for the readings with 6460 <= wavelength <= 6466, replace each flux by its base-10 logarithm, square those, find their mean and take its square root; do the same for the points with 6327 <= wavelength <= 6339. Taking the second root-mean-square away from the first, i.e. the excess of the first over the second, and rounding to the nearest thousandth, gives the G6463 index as 0.021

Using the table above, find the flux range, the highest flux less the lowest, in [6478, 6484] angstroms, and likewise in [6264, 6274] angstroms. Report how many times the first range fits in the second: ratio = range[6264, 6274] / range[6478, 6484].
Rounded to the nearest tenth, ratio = 3.1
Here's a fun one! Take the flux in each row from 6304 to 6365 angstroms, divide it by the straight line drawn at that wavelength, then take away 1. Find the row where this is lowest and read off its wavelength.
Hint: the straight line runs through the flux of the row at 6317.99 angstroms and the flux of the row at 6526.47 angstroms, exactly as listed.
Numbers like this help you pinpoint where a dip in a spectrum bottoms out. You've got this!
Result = 6332.55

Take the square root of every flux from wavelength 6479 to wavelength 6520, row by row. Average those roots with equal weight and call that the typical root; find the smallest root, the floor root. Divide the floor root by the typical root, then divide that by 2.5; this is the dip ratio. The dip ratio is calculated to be 0.369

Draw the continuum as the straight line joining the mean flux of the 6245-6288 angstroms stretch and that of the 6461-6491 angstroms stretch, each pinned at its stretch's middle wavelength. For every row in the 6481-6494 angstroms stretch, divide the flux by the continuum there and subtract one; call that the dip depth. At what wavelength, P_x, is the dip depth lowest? 6490.51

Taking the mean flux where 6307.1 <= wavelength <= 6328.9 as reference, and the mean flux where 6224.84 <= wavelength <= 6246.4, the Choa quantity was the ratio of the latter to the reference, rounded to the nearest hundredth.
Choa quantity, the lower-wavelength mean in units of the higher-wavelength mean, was 1.04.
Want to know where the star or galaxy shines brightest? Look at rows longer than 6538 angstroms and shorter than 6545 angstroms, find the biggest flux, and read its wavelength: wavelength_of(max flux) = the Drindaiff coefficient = 6543.03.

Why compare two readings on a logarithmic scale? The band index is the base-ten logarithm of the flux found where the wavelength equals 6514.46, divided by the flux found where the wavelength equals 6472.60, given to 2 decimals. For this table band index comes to -0.03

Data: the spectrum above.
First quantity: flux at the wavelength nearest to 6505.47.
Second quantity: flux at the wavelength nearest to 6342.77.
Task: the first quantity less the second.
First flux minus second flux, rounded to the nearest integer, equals 11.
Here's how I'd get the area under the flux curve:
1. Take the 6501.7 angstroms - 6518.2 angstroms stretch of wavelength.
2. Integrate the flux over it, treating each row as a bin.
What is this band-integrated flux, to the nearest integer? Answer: 712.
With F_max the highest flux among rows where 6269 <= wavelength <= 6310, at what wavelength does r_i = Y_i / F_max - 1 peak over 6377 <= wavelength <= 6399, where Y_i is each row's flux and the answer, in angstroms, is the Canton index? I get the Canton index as 6398.51 angstroms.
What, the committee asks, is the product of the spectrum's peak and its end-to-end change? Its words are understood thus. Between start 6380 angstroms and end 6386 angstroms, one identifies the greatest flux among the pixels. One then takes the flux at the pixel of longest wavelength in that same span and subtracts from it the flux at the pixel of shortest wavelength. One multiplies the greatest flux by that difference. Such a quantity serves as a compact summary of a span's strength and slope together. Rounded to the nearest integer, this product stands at -189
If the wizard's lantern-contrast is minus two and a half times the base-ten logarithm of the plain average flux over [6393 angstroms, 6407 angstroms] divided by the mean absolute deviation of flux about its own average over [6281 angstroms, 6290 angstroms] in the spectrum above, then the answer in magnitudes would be -2.74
